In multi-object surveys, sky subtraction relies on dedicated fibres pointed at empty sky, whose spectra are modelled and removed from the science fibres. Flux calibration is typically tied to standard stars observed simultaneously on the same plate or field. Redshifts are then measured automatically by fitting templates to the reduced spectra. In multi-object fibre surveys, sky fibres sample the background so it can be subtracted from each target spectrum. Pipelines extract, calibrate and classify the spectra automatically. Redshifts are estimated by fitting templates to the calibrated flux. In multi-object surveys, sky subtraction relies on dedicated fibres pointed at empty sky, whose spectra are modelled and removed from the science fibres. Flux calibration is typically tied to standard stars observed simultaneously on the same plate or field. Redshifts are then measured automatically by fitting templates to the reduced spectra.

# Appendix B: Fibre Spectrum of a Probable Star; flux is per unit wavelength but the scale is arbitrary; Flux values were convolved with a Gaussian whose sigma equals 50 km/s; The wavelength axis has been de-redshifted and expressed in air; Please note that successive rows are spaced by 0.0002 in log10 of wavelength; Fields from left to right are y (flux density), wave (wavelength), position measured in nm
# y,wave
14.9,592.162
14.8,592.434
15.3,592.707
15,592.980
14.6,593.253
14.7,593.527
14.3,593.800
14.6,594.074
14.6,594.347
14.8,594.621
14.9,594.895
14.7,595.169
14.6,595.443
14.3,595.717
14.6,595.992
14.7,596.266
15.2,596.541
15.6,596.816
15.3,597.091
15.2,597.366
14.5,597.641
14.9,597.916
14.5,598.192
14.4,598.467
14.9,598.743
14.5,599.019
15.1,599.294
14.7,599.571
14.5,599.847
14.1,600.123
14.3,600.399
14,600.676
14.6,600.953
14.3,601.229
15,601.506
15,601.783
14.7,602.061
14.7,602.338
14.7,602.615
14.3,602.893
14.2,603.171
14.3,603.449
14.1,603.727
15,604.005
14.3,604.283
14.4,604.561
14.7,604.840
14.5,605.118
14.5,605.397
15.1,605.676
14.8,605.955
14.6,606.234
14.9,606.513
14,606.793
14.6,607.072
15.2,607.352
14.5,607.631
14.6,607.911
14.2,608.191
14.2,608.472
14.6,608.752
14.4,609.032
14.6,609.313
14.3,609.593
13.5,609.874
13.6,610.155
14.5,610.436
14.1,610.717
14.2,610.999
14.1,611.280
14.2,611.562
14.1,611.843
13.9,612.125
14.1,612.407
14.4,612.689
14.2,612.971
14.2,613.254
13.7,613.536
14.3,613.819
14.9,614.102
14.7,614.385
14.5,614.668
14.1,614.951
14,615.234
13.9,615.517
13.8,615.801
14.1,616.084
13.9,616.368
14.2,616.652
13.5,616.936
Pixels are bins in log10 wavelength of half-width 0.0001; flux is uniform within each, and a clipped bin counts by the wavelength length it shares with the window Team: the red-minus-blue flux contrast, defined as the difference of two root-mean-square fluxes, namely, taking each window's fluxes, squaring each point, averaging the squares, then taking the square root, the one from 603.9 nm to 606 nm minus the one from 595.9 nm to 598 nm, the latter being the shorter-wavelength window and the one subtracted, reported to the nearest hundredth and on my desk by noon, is -0.34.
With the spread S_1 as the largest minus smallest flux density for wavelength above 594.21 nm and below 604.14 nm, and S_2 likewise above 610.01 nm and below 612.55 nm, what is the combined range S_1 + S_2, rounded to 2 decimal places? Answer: 2.50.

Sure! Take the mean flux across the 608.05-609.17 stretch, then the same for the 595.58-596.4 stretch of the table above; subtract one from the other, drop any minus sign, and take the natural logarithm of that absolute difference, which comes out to -1.7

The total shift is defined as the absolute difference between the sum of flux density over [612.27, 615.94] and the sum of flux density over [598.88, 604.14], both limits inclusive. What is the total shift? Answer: 91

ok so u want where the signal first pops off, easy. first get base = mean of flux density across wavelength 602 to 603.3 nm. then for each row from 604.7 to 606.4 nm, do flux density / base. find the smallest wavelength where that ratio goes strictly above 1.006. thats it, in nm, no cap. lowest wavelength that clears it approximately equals 604.840 nm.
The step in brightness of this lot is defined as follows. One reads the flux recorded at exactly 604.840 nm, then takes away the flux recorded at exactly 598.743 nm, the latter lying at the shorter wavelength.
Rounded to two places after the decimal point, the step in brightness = -0.20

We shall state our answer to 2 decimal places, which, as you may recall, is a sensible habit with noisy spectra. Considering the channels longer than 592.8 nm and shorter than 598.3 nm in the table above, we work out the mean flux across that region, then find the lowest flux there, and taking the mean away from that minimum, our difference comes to -0.48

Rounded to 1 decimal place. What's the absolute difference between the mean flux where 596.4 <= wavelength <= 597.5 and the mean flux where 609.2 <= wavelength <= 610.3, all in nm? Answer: 1.3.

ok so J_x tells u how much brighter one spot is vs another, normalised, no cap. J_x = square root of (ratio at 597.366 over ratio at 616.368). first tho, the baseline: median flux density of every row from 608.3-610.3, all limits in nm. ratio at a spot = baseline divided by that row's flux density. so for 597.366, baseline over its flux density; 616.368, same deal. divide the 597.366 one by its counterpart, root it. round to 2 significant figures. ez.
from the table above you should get 0.96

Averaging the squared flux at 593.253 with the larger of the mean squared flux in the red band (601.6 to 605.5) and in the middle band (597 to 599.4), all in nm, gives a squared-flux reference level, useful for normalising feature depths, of 216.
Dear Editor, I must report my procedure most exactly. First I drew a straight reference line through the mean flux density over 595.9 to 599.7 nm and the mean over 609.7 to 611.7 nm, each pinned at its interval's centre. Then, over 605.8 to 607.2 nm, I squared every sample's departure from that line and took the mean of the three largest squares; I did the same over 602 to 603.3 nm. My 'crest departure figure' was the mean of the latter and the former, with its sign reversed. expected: -0.14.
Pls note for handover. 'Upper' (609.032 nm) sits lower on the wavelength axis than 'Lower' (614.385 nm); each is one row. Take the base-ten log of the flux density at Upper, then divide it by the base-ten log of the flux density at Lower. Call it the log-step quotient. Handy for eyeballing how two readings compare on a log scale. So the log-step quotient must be 0.99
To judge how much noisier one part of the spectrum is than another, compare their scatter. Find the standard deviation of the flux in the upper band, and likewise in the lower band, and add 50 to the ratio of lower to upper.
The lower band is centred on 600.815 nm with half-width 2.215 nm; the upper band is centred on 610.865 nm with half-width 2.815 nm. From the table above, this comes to 51.1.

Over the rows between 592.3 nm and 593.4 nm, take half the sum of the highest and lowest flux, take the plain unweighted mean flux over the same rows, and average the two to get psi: 14.9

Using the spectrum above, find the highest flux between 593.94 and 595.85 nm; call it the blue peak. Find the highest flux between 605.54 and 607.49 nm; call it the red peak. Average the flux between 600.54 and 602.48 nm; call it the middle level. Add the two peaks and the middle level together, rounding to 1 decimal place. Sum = 44.7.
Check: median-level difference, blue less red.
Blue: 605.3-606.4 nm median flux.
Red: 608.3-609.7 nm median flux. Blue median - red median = 0.3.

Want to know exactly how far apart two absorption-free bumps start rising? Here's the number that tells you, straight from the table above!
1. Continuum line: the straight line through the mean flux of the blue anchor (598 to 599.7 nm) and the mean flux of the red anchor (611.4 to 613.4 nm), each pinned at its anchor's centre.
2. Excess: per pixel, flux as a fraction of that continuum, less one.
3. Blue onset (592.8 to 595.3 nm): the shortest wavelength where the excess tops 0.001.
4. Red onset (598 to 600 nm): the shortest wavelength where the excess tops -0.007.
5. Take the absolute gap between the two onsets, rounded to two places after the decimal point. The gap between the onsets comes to 5.76 nm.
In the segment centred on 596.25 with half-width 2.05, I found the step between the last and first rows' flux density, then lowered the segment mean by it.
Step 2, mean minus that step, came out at 14.9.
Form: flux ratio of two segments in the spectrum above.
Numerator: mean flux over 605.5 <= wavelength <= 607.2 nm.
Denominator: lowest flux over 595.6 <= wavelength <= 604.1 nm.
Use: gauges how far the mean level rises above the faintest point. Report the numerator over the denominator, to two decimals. 1.05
